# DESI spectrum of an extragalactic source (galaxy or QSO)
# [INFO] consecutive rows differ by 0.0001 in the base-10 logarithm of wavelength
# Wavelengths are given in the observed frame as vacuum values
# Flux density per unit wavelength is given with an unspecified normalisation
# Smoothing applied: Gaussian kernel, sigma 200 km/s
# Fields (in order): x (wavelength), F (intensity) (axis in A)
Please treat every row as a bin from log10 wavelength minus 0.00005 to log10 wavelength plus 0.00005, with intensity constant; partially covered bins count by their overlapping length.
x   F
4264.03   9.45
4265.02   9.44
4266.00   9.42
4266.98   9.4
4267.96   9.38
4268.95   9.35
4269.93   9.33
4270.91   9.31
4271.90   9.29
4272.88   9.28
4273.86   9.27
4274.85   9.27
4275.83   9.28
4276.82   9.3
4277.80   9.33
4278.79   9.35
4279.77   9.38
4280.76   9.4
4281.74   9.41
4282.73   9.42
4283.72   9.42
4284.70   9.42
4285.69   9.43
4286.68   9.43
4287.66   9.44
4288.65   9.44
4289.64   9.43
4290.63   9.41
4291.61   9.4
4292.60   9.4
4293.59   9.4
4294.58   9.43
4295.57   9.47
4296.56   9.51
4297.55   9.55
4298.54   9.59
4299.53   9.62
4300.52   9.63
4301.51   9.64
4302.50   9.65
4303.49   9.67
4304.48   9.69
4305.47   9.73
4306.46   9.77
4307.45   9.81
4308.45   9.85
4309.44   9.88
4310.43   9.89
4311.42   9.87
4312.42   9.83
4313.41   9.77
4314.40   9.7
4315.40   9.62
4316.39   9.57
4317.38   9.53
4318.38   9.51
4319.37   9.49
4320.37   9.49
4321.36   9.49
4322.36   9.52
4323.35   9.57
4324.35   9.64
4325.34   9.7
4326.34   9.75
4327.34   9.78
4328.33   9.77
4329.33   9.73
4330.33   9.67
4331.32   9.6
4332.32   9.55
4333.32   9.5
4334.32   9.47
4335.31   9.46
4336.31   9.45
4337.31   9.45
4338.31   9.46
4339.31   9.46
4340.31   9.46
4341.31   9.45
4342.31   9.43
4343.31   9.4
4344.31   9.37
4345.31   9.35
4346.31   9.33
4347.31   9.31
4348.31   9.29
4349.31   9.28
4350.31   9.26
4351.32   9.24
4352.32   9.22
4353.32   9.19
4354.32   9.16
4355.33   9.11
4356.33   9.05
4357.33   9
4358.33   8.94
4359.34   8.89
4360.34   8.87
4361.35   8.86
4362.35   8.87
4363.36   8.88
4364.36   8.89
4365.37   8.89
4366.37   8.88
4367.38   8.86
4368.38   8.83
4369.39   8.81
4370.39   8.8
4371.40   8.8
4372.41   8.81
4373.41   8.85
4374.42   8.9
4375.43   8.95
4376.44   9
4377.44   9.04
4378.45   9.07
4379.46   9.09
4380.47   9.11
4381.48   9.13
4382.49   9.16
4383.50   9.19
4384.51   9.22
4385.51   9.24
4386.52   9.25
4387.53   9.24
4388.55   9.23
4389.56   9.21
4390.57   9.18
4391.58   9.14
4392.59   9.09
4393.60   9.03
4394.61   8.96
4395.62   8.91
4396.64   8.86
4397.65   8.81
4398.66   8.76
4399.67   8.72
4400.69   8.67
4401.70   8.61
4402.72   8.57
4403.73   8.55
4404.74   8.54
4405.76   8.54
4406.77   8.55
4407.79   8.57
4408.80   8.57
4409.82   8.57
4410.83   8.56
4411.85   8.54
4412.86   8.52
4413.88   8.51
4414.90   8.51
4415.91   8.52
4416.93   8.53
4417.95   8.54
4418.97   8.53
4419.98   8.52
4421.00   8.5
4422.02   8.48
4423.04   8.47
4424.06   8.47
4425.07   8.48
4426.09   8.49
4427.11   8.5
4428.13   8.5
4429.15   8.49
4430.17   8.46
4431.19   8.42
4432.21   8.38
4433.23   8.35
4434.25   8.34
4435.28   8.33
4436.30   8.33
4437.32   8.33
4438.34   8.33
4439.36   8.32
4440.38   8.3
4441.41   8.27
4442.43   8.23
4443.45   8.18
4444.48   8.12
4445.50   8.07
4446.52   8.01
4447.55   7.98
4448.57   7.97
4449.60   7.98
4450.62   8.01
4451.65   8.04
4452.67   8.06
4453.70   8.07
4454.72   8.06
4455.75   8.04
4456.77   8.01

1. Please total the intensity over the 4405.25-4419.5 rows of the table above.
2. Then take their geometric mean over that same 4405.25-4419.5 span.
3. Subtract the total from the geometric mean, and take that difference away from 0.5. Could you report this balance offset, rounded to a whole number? 112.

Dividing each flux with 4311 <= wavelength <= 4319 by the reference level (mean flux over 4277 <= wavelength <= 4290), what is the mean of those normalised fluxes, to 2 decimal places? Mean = 1.03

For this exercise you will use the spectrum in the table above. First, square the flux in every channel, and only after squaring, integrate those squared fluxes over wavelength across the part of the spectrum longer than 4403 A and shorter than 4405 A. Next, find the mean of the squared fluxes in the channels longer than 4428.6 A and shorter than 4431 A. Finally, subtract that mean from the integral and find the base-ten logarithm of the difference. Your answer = 1.88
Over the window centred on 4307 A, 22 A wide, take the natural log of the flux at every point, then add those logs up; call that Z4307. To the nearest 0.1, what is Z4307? 50.0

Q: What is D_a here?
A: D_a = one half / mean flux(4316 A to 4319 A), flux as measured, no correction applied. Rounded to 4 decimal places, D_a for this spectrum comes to 0.0524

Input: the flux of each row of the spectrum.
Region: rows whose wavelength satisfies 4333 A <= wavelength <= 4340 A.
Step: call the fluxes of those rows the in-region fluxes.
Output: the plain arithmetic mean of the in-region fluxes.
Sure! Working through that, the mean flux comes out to 9.46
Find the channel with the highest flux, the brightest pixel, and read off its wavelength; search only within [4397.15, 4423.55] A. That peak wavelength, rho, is 4397.65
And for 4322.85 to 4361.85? 4327.34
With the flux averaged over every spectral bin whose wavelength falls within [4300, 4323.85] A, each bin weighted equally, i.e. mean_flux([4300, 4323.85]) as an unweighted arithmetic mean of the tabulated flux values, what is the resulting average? 9.7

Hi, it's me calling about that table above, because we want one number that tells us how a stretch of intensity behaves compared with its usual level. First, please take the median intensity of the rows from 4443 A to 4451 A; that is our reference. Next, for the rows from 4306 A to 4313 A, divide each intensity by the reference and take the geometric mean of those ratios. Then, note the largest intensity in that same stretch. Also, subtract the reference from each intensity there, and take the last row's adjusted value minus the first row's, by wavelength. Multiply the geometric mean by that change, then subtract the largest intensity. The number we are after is -9.8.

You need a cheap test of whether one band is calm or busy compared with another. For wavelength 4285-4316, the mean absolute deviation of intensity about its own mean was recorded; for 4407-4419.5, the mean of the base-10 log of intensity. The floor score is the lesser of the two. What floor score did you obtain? 0.14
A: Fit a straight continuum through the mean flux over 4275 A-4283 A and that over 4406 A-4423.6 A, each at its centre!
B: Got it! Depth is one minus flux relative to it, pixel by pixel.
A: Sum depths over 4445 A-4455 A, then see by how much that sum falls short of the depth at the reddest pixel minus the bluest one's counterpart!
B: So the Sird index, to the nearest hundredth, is -0.35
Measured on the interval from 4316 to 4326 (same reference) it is 0.47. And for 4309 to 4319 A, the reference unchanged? 0.66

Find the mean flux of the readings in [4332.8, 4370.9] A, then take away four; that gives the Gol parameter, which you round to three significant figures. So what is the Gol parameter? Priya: 5.17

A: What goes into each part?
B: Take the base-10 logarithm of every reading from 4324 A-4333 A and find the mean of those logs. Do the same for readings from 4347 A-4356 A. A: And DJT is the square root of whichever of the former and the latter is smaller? 0.982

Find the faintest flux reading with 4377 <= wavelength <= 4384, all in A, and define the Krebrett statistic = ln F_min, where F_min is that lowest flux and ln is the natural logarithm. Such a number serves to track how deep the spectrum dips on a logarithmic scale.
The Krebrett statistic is 2.202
